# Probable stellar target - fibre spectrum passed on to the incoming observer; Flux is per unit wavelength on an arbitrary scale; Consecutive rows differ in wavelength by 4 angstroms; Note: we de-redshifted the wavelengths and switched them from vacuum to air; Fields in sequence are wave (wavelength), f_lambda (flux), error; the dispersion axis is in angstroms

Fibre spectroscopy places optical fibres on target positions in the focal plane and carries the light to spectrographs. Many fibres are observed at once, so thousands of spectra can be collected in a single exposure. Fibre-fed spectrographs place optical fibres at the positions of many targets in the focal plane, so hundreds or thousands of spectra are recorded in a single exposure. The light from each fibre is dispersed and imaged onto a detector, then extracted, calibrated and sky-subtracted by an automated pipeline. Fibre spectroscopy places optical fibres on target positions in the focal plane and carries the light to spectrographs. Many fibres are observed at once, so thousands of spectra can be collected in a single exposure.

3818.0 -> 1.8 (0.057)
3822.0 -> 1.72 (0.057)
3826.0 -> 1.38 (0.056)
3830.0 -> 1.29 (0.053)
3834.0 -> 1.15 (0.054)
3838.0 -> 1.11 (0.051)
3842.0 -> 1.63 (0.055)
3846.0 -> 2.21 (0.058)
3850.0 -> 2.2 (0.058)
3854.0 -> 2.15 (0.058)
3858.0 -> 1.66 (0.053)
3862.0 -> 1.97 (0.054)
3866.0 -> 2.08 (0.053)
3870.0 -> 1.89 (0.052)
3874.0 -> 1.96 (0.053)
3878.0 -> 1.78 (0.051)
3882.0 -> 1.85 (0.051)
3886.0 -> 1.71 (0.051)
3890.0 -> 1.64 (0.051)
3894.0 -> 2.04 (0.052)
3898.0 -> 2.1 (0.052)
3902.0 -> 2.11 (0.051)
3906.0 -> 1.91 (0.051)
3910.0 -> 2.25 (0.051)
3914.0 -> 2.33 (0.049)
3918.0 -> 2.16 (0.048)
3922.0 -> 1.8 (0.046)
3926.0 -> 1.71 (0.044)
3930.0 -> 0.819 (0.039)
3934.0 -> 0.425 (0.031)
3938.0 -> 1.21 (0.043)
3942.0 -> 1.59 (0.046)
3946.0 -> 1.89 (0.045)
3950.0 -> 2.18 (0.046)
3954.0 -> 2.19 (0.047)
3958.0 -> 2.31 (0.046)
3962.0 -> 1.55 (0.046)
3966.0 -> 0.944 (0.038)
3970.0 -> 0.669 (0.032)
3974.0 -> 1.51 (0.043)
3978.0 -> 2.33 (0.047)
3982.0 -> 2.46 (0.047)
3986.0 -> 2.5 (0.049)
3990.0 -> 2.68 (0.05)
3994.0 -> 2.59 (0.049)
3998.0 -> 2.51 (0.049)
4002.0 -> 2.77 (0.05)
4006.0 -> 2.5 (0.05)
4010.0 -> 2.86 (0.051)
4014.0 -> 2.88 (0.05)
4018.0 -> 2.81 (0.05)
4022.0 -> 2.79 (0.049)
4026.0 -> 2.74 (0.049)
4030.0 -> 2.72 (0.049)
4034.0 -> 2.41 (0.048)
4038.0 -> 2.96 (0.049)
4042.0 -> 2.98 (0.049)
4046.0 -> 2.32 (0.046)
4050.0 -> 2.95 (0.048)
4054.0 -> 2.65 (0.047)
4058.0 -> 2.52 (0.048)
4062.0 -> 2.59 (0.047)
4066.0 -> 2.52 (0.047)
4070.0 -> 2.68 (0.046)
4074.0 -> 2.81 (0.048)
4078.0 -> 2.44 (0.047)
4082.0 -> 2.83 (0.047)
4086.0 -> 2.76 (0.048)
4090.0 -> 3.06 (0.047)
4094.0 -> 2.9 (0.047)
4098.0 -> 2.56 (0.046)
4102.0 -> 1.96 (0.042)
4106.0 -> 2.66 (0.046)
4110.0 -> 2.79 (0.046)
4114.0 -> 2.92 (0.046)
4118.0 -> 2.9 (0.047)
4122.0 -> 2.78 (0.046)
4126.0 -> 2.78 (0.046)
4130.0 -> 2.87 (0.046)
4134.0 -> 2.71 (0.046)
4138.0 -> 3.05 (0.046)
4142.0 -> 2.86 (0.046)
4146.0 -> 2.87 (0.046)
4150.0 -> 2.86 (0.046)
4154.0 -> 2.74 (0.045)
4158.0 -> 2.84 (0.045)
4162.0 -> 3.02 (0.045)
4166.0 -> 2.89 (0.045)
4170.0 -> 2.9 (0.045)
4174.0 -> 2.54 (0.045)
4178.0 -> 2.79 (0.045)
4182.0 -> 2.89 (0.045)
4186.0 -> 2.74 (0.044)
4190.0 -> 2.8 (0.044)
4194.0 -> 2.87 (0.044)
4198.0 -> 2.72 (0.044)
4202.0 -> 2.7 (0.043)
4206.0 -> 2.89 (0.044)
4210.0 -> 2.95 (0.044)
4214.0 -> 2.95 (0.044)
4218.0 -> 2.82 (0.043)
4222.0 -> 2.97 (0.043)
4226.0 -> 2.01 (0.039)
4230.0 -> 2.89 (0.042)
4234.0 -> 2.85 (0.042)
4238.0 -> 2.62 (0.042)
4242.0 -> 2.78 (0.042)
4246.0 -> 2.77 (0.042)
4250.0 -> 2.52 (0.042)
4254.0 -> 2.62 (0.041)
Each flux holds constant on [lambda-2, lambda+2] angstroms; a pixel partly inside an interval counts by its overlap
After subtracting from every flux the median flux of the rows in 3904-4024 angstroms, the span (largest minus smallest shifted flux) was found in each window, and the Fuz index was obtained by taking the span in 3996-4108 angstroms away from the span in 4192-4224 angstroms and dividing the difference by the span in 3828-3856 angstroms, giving -0.8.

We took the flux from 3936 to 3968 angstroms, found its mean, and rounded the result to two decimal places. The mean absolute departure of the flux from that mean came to 0.41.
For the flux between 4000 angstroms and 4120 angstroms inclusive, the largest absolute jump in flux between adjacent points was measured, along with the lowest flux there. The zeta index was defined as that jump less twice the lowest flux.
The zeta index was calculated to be -3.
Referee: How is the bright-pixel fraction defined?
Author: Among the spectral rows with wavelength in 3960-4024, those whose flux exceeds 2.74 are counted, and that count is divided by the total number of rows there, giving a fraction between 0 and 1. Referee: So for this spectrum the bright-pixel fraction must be 0.31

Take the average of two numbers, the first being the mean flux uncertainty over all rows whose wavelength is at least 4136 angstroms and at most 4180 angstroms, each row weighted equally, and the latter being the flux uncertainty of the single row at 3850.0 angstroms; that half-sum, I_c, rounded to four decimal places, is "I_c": 0.0517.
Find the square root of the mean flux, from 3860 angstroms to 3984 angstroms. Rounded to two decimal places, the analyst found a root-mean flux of 1.34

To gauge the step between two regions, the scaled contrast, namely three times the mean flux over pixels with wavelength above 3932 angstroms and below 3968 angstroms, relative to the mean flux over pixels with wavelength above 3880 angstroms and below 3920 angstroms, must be 2.4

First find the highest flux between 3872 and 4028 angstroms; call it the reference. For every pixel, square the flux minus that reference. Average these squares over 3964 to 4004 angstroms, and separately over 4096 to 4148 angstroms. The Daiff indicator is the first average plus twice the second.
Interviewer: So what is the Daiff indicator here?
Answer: 1.3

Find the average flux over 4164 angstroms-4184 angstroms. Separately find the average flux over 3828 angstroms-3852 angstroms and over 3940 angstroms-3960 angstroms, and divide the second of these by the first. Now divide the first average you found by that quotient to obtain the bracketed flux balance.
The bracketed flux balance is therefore 2.2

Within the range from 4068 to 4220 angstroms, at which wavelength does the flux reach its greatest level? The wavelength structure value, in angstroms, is 4090.0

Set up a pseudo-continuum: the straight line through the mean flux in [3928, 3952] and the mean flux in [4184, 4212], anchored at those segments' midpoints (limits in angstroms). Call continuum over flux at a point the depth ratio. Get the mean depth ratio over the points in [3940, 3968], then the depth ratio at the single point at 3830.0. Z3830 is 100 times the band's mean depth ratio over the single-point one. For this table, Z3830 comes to 153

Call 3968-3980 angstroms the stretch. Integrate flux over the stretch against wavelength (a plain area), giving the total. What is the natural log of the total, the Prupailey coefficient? 2.9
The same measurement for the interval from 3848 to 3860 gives 3.2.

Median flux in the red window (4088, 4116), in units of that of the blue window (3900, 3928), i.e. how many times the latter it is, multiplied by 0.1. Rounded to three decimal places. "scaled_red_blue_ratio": 0.132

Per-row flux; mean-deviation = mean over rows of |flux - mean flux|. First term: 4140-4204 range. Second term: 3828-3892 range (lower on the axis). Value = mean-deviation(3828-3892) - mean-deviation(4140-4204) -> 0.19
